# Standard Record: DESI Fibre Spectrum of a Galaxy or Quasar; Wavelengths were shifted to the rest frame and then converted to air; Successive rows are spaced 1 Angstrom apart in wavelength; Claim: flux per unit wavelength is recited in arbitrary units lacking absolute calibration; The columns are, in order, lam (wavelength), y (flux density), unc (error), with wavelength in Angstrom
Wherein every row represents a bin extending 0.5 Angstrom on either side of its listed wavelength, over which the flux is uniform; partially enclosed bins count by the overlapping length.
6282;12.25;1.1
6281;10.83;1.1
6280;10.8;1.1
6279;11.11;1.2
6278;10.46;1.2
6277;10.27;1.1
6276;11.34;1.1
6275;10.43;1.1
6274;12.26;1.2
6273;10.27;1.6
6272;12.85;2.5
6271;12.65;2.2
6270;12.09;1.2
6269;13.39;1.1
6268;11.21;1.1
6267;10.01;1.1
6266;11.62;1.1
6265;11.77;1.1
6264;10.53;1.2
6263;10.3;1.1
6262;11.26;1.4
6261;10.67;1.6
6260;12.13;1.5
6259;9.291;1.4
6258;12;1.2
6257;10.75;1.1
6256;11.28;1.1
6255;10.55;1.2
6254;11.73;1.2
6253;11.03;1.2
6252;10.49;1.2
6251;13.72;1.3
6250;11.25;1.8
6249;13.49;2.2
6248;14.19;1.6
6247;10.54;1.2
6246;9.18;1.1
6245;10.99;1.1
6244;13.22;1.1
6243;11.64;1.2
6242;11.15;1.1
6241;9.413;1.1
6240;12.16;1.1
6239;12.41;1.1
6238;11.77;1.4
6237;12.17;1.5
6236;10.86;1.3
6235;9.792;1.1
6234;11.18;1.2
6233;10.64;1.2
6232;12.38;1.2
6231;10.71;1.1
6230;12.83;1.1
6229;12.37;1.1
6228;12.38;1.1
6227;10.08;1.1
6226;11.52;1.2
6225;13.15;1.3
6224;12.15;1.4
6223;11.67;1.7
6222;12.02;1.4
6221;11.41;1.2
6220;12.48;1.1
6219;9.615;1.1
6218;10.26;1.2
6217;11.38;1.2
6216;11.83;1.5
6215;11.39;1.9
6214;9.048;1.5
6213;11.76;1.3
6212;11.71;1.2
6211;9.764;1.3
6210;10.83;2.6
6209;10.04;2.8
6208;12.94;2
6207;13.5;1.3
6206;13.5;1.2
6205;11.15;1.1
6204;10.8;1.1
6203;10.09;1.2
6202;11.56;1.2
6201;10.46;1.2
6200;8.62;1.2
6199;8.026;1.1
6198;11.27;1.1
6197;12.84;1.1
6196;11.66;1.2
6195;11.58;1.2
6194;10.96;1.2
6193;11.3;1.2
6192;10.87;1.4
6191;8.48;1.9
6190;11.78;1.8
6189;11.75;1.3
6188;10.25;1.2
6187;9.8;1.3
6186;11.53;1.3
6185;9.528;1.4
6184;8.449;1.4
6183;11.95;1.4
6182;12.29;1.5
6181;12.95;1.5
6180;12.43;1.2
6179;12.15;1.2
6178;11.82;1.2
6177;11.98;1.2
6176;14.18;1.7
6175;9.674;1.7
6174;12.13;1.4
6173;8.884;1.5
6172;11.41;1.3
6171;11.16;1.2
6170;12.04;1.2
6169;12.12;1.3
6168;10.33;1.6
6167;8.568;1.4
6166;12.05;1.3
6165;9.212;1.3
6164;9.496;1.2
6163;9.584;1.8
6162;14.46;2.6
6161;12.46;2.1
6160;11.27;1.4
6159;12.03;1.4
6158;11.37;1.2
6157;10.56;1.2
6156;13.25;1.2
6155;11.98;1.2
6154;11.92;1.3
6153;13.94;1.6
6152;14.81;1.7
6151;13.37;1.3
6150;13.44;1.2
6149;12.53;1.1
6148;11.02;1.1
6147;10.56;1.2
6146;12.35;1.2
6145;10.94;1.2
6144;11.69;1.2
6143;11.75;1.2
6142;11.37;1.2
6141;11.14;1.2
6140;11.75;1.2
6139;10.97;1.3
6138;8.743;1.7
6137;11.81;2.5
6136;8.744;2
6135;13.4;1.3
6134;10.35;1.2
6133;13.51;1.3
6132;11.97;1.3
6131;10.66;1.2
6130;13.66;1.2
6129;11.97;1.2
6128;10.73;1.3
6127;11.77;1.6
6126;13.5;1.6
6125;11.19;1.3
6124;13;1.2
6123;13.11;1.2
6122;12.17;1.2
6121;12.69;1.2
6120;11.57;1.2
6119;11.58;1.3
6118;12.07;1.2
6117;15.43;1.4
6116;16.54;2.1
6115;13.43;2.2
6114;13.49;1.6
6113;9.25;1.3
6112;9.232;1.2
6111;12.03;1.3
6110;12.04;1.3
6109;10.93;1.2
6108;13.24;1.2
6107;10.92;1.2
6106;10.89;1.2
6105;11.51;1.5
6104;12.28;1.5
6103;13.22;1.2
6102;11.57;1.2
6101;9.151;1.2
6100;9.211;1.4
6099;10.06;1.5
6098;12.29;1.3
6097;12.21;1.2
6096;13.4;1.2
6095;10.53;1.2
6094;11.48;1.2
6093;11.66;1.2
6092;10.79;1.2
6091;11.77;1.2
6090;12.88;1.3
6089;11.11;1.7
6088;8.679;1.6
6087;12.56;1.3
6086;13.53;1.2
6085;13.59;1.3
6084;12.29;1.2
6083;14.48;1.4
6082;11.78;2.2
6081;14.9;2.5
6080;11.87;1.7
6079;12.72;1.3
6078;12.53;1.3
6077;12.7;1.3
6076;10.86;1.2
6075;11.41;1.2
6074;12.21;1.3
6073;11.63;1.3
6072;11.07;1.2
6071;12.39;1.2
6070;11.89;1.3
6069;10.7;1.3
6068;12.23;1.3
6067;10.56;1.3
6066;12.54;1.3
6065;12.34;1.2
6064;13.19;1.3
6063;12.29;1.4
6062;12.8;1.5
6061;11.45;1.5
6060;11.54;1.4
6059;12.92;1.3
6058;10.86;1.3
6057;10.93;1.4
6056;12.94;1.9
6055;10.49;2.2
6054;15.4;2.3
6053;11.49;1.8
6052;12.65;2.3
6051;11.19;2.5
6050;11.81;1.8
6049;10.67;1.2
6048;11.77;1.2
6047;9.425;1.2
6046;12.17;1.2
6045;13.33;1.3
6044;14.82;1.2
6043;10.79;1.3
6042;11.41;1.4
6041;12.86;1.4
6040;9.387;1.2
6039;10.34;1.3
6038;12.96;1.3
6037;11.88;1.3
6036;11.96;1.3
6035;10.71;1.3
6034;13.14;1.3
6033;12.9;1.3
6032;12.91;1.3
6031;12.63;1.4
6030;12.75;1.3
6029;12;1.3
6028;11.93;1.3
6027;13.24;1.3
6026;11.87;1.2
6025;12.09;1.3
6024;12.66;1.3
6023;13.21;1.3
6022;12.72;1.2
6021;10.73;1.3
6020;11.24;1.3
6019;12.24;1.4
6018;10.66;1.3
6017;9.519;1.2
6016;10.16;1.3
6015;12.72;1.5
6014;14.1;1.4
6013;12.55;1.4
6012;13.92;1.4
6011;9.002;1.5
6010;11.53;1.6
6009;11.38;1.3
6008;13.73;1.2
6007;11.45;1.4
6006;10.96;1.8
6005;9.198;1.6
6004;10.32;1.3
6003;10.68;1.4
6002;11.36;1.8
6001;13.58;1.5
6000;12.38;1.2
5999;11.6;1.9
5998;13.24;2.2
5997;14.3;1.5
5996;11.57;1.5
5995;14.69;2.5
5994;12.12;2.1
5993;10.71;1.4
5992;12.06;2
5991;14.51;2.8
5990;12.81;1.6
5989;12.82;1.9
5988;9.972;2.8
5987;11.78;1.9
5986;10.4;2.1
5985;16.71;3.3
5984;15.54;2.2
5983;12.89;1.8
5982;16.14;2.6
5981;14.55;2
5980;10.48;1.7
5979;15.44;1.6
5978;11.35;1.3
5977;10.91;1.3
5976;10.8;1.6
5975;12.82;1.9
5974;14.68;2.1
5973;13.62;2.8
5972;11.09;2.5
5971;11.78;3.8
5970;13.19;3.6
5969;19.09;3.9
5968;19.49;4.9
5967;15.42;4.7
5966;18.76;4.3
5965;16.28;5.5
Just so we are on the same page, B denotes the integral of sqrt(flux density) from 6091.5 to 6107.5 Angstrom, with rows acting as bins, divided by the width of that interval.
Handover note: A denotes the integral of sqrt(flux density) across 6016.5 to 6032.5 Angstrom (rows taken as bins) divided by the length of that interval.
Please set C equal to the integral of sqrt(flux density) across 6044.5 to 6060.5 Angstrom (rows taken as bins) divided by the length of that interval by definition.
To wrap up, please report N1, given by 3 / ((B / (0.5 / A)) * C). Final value 0.0375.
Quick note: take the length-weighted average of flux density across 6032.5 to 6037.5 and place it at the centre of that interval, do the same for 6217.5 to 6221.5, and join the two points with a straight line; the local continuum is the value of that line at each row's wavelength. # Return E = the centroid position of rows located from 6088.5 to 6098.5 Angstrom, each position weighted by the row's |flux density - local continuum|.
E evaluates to 6093.8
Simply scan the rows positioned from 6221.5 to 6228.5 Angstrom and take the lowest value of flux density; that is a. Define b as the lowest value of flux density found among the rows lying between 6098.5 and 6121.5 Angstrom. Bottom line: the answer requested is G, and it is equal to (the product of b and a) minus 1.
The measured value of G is 91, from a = 10.08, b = 9.151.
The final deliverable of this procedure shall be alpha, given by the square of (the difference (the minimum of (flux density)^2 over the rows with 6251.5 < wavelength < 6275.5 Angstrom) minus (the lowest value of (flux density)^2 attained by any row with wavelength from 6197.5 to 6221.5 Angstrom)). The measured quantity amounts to 480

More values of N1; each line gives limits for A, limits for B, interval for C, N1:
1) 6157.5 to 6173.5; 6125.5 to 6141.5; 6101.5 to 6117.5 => 0.0383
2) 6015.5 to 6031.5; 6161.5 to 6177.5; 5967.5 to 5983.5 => 0.0357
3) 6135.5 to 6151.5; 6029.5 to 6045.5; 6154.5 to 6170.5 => 0.0381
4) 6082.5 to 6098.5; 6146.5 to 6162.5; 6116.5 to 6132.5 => 0.0350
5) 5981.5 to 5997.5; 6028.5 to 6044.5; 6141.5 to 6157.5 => 0.0343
